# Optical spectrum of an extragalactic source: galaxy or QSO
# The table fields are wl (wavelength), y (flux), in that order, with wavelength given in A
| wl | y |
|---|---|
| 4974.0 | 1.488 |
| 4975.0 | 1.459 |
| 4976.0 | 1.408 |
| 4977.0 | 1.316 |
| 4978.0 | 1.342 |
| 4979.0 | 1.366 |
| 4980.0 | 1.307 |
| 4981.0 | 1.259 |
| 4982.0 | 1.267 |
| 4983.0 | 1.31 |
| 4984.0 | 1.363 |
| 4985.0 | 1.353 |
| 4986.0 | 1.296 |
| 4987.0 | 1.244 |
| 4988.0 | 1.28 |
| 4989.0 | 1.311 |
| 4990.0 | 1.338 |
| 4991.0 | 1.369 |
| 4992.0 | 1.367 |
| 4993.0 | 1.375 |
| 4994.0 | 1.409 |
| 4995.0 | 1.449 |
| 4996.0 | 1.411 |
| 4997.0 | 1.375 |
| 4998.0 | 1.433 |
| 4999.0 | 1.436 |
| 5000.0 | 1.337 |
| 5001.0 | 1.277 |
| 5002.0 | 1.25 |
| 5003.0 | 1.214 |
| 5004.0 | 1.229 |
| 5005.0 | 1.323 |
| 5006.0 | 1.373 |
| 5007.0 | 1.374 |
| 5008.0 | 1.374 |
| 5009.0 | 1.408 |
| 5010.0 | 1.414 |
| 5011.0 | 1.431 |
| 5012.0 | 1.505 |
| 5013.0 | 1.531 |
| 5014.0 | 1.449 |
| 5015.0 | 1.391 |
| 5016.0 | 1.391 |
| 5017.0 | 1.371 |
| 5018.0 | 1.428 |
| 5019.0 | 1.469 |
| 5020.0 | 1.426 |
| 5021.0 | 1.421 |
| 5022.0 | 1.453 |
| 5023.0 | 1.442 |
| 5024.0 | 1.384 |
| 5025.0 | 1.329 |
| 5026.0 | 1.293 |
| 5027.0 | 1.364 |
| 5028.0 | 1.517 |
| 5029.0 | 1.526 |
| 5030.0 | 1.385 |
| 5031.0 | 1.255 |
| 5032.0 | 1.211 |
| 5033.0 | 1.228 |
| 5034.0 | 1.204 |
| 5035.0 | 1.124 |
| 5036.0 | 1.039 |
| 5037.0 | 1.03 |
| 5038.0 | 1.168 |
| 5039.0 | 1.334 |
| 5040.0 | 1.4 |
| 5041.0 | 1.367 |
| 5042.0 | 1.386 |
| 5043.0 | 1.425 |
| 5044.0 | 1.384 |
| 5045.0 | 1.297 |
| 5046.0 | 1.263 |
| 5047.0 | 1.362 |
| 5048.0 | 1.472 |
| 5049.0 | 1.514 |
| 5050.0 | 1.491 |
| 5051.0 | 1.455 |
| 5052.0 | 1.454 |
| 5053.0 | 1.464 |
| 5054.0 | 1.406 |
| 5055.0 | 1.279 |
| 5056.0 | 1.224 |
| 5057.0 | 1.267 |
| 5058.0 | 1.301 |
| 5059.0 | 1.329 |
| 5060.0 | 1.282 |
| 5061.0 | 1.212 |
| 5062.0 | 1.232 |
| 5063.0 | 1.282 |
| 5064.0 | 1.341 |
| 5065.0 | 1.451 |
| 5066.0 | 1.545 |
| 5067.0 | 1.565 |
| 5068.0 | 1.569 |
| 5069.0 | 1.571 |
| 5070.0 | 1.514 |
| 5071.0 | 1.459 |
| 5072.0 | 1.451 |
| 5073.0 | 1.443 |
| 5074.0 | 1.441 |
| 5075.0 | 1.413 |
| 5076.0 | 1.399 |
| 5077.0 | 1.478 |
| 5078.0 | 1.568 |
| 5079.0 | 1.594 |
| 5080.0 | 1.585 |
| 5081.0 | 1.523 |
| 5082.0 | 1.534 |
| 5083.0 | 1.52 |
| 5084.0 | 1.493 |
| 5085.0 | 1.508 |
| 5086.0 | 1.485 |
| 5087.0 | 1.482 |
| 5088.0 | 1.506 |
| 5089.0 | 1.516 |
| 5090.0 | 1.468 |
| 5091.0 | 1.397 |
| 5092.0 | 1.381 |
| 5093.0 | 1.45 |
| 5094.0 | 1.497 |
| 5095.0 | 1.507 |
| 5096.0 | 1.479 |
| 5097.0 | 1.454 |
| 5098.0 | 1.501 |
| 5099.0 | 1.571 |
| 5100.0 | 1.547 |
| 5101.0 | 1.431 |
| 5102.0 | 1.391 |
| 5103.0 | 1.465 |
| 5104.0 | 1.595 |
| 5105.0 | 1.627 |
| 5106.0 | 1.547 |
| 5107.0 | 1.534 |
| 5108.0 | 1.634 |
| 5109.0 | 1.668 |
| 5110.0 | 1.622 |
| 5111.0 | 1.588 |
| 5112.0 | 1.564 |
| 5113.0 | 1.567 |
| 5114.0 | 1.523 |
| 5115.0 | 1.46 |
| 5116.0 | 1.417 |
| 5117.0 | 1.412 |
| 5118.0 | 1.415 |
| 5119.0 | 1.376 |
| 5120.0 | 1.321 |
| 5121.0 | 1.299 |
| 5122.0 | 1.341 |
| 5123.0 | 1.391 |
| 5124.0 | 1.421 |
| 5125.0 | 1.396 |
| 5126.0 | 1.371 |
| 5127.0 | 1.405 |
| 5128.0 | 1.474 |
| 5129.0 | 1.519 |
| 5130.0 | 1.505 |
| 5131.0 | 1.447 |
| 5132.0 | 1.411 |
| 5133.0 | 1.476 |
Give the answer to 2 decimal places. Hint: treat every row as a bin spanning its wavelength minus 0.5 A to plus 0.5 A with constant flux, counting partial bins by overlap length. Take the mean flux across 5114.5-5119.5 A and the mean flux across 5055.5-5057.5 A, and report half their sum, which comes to 1.33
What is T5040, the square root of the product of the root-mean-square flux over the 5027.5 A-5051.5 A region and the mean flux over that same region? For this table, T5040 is 1.33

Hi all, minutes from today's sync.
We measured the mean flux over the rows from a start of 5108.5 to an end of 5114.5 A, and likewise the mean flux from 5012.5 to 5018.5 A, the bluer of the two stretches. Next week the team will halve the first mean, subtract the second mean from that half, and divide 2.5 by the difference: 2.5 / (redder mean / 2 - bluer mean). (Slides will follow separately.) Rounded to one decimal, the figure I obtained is -4.0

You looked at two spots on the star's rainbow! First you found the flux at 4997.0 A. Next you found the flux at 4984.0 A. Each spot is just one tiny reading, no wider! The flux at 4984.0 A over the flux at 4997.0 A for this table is 0.99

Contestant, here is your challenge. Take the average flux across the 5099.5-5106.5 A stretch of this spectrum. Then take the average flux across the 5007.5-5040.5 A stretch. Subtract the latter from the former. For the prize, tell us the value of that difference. 0.16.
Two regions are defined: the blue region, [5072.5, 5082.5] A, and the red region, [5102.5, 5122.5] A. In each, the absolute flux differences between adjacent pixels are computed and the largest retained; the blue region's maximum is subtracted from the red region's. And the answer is 0.040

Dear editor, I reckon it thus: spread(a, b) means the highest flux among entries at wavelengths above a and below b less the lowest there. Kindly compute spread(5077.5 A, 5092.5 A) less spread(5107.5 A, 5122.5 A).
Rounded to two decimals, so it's -0.16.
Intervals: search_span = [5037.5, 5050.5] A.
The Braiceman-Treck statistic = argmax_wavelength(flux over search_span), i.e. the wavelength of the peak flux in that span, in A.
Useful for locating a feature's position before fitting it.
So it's 5049.0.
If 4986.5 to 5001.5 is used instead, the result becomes 4995.0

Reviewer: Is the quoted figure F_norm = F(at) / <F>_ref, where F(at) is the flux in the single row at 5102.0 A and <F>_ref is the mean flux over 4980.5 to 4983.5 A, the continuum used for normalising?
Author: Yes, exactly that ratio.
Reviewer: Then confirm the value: 1.088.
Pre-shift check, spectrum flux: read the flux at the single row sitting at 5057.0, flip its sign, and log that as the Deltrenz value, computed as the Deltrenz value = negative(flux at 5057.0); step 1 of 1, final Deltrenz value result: -1.27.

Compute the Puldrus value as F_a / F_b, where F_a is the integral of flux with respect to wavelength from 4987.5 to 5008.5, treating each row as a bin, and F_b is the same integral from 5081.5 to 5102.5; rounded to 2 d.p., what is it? 0.91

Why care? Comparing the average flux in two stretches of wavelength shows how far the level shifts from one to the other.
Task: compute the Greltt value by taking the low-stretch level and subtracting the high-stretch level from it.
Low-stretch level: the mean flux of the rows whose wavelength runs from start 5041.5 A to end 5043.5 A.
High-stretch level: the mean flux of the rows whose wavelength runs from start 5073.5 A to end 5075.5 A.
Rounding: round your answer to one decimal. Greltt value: 0.0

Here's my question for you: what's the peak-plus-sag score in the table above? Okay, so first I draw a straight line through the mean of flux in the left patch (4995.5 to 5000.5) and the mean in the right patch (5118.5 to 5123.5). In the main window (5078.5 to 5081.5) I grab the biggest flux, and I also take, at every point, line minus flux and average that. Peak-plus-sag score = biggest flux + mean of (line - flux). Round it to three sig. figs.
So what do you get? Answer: 1.39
